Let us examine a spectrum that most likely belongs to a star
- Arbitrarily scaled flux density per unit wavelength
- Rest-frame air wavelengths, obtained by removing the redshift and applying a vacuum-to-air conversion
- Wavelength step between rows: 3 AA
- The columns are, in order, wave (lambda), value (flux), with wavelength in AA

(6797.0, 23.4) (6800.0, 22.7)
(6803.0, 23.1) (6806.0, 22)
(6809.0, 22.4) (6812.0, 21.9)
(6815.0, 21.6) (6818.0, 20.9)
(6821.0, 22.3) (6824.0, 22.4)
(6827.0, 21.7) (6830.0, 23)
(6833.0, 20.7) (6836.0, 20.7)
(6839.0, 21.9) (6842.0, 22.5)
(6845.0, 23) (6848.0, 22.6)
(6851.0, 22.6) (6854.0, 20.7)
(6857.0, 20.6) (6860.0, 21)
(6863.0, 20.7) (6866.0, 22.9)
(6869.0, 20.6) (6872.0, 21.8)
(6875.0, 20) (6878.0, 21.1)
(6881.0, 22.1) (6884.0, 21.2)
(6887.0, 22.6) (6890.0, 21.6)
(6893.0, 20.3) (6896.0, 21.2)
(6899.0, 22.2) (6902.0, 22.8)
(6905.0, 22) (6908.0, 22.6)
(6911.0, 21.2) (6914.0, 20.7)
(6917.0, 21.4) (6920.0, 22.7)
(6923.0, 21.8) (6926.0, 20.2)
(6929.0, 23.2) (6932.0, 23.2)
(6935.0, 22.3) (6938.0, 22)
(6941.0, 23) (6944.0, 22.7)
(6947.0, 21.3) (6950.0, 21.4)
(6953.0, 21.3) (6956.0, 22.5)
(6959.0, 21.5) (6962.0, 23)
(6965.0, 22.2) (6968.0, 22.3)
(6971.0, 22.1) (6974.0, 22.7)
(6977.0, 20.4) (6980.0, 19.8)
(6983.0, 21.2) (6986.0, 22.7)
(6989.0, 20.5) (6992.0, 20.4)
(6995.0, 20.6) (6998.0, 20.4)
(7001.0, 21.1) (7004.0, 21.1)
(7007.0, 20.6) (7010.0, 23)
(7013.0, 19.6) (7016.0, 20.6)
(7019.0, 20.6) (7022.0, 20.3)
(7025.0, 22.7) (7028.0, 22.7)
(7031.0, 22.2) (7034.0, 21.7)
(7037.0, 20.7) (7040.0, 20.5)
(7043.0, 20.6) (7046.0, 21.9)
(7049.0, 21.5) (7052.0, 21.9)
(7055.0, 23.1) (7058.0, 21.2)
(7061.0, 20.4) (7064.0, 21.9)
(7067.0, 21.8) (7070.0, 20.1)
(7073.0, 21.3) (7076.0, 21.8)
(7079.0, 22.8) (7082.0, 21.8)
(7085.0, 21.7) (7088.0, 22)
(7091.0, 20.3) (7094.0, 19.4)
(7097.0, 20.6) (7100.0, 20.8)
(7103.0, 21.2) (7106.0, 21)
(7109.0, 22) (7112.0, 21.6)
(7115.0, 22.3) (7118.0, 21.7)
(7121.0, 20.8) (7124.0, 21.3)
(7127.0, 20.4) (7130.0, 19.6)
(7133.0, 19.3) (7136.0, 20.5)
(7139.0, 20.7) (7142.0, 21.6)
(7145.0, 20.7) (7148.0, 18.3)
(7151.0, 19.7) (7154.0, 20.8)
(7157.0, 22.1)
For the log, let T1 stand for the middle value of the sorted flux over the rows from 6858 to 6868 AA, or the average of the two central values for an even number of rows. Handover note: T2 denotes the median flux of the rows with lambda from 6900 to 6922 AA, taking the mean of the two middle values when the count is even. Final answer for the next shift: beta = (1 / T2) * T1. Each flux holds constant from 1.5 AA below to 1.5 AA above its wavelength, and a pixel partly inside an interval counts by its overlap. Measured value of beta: 0.95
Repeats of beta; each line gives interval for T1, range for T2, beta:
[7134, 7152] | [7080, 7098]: 0.97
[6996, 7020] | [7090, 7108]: 1.00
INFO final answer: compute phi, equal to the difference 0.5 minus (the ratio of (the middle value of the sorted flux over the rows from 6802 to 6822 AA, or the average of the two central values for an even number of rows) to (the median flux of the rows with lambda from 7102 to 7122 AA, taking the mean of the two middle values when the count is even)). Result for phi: -0.519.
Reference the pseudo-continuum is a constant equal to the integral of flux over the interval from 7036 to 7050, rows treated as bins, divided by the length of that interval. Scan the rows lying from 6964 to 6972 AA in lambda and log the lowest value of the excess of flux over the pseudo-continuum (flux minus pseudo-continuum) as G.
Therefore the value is 1.1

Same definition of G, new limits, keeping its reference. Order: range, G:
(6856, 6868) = -0.4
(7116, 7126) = -0.2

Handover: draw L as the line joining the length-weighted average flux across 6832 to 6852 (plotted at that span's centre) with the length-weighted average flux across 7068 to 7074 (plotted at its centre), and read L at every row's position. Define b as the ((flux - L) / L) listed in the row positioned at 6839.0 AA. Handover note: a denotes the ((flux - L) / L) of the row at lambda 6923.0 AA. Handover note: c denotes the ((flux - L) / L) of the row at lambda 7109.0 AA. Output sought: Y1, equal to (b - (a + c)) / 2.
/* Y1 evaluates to -0.04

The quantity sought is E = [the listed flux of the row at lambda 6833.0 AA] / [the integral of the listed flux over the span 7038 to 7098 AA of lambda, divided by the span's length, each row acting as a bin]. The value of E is 0.97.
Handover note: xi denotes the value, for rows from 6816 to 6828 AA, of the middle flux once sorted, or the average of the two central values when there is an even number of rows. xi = 22.0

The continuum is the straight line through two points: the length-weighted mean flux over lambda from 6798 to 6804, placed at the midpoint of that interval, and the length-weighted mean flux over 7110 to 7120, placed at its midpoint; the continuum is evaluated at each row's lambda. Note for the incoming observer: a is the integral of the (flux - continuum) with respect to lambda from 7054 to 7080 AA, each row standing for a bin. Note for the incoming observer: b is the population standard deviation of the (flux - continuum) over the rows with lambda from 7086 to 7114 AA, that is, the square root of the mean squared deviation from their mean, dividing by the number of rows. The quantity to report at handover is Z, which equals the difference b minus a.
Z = 12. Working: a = -11.5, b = 0.80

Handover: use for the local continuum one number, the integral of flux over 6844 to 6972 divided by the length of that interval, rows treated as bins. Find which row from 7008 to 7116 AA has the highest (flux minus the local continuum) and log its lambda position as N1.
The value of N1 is 7055.0 AA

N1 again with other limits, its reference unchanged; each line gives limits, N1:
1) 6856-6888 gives 6866.0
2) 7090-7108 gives 7103.0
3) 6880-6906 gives 6902.0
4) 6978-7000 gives 6986.0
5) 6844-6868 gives 6845.0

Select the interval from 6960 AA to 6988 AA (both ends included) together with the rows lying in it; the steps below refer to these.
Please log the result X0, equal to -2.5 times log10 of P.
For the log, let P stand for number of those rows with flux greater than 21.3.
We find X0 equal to -1.9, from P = 6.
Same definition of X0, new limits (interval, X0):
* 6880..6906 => -1.9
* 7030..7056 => -1.9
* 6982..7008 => 0.0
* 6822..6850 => -2.1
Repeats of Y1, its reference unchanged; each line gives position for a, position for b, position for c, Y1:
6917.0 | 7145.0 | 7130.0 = 0.03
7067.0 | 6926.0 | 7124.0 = -0.08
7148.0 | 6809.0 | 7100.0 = 0.05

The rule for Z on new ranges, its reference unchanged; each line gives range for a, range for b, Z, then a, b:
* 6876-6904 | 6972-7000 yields 28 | -26.8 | 0.98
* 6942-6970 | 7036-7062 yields 10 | -9.5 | 0.85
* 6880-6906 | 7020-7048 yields 23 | -21.7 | 0.90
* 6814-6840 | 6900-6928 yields 31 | -29.8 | 0.85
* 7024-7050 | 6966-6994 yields 14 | -13.1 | 1.04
